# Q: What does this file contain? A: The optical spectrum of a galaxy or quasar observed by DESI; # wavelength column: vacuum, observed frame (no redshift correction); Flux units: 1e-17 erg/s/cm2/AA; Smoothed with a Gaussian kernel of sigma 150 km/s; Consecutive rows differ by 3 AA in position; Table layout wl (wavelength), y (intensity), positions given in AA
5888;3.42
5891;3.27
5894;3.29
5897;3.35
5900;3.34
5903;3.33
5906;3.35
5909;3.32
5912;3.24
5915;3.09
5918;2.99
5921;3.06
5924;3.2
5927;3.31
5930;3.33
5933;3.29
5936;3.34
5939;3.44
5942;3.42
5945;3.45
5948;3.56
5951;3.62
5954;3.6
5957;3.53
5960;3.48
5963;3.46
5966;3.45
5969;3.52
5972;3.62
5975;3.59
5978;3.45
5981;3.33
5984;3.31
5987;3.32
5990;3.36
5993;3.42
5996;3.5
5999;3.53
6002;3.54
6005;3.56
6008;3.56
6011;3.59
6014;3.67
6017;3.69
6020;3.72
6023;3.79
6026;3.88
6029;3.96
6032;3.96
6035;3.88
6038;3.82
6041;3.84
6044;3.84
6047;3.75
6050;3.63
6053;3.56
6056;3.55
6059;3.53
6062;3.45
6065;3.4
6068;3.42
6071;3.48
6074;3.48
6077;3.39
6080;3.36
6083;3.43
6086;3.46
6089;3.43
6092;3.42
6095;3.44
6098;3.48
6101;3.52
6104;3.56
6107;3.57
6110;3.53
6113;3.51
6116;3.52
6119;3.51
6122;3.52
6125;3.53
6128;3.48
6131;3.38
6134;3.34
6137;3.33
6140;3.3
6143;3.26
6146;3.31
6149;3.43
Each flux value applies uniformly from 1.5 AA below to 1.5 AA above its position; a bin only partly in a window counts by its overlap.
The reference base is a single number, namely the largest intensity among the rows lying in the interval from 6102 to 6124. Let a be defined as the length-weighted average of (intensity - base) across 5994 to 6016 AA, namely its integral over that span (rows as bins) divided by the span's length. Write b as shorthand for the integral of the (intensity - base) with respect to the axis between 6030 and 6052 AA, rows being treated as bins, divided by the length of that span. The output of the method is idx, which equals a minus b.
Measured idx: -0.3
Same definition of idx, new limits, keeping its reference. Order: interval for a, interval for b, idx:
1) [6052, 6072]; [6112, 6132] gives 0.0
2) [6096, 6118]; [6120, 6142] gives 0.1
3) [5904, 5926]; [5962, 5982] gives -0.3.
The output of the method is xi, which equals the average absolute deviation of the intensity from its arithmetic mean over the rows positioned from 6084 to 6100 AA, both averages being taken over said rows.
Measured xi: 0.02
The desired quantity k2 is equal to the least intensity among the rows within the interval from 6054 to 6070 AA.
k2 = 3.4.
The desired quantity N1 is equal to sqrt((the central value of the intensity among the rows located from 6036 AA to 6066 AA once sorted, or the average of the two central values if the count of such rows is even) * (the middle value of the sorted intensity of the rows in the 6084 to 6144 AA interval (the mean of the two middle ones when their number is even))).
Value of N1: 3.54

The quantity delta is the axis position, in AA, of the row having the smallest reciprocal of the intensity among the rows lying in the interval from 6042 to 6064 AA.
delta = 6044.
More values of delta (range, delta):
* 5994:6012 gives 6011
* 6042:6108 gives 6044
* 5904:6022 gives 6020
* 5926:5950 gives 5948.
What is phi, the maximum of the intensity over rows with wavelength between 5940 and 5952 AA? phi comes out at 3.62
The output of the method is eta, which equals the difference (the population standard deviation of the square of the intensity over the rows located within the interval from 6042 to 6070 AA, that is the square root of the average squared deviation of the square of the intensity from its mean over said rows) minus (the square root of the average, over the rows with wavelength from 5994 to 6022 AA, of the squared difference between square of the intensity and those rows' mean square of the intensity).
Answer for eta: 0.48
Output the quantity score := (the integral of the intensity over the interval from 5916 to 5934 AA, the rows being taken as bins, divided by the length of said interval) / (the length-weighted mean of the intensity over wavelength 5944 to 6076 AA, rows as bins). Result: 0.89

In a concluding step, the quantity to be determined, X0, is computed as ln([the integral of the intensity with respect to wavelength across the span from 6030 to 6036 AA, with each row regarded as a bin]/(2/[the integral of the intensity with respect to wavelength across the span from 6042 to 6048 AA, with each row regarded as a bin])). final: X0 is 5.59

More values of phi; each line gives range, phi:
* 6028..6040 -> 3.96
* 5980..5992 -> 3.36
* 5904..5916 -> 3.35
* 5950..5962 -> 3.62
